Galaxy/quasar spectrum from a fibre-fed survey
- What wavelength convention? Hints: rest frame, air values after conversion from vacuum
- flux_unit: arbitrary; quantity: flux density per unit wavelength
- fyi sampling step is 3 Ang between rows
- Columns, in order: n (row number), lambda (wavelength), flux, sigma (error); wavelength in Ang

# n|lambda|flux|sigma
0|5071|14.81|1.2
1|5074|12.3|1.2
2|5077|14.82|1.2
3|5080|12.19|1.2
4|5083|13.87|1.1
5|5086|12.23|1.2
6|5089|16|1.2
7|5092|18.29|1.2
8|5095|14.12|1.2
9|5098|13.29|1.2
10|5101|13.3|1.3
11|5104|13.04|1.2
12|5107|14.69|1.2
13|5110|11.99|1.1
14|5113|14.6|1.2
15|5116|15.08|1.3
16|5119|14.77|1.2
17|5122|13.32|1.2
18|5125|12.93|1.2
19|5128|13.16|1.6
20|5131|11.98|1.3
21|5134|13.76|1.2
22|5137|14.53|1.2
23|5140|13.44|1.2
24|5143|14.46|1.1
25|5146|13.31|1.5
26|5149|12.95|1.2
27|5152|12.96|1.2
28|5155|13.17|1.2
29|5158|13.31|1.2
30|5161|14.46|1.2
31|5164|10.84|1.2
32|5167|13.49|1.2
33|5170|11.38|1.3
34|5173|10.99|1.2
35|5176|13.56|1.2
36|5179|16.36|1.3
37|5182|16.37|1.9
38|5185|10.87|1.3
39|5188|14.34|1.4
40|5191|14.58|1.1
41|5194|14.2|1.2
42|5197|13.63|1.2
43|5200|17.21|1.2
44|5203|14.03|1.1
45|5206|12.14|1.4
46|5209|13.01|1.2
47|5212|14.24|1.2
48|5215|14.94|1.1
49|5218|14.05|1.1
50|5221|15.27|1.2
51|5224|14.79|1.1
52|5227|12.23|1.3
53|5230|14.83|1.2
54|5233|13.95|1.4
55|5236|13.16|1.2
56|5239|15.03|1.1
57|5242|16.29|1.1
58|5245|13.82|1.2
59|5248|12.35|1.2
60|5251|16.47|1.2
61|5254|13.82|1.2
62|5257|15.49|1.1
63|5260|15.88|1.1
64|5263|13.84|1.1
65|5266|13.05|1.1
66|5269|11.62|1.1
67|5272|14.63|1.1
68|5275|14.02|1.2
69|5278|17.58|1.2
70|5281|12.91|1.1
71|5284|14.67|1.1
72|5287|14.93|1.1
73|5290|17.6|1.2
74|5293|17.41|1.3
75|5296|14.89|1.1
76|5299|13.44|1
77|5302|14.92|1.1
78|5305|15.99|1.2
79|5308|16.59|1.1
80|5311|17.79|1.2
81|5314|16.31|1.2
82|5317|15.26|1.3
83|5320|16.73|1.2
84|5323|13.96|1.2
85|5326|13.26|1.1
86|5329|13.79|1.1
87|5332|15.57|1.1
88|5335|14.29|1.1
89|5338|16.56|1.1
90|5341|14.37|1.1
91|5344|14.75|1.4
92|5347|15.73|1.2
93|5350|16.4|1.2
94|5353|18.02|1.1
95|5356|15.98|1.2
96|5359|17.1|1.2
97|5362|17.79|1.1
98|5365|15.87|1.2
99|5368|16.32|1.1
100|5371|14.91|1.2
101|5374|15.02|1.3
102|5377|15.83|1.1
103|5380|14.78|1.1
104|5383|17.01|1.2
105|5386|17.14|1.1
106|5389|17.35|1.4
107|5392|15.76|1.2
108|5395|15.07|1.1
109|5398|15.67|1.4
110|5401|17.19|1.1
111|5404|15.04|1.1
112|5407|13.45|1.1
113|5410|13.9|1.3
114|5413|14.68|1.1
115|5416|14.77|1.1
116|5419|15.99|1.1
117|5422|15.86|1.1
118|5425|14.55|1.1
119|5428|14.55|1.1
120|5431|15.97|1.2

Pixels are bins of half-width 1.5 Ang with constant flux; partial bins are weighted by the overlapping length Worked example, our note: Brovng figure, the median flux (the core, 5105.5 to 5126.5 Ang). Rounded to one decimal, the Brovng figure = 14.6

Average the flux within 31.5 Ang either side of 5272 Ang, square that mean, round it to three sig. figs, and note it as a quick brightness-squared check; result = 217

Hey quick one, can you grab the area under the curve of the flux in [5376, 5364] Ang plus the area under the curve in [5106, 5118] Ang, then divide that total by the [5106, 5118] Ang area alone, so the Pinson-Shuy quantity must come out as 2.10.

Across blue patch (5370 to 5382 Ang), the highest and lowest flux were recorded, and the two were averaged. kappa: 15.3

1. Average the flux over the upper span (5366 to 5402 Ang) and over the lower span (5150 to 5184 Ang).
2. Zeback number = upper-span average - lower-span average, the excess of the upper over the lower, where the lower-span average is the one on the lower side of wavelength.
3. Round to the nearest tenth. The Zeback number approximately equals 2.7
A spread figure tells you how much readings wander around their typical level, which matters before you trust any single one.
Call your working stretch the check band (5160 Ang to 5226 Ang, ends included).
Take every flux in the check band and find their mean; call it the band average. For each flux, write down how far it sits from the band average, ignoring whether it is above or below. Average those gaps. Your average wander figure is 1.34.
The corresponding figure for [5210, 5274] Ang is 1.04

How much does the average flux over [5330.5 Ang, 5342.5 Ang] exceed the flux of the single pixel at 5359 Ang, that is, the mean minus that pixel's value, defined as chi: -1.9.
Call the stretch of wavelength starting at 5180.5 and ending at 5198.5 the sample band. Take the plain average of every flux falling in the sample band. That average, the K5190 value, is 14.0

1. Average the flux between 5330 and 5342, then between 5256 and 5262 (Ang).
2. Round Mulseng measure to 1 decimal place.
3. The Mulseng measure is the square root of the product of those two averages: 15.4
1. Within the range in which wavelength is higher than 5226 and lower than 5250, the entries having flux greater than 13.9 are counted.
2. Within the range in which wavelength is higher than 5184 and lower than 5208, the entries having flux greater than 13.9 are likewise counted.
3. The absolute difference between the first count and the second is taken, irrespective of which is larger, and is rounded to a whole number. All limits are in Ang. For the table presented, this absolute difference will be 1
